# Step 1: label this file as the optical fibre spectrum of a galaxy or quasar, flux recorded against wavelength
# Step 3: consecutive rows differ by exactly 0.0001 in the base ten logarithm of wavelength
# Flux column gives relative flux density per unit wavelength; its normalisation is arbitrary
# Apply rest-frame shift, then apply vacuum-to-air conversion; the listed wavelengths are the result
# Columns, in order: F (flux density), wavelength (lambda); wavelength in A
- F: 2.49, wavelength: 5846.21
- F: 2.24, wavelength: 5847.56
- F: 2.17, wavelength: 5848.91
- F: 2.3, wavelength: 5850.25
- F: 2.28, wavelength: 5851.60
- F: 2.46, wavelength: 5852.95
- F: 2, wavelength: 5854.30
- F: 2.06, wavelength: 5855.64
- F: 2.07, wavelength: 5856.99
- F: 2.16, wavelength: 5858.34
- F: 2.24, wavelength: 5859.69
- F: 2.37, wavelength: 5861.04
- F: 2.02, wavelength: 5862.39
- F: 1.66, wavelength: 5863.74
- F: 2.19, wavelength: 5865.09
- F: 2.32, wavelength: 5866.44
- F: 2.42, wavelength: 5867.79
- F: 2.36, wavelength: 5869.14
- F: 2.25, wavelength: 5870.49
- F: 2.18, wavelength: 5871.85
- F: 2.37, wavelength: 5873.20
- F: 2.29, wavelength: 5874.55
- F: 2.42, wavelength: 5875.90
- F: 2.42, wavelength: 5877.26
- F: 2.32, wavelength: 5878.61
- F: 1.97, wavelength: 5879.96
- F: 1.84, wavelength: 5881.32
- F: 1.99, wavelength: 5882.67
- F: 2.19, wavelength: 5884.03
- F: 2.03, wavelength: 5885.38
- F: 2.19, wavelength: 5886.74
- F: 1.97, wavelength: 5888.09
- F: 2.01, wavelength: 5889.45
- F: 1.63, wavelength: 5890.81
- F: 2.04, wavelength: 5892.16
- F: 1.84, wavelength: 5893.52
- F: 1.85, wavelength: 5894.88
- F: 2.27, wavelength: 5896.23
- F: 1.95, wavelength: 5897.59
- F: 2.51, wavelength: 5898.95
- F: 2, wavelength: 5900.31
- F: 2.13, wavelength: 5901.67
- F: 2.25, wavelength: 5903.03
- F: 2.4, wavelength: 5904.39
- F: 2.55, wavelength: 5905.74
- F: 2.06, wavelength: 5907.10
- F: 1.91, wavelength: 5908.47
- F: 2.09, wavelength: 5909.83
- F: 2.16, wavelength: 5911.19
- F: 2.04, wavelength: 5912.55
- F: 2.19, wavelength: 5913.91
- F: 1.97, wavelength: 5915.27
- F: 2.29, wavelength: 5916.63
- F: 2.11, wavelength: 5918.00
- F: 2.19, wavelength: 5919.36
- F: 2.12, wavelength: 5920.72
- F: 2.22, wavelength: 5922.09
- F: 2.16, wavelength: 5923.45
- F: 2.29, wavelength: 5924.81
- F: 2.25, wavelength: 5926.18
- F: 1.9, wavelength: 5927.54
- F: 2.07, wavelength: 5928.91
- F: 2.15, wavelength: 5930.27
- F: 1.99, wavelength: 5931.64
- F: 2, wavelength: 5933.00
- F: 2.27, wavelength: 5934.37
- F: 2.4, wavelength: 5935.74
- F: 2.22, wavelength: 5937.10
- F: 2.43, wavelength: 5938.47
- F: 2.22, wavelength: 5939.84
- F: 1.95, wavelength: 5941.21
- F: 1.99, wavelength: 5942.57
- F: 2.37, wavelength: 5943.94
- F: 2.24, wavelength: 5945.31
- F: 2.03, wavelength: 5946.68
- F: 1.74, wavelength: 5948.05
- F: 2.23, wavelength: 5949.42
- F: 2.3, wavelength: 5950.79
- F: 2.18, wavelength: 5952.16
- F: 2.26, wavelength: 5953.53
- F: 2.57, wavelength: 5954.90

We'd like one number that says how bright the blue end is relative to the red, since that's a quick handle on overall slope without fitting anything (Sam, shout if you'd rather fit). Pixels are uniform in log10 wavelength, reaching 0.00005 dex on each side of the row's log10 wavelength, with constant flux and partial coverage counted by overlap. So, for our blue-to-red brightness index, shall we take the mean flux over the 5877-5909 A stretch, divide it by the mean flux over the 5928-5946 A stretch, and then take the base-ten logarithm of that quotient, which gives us -0.016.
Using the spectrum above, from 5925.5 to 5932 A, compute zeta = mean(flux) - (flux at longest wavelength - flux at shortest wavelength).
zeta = 2.3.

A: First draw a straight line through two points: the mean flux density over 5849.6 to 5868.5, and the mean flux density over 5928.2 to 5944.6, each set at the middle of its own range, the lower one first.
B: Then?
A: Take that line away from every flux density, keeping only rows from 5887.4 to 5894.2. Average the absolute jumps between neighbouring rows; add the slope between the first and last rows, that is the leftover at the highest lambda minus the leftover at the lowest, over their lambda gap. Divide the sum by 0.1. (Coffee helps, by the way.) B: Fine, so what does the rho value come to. 2.3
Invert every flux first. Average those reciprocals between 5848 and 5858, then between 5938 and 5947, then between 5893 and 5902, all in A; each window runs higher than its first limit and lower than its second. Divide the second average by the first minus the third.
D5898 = -17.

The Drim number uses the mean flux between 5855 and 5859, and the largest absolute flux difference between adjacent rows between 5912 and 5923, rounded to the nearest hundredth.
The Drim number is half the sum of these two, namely 1.21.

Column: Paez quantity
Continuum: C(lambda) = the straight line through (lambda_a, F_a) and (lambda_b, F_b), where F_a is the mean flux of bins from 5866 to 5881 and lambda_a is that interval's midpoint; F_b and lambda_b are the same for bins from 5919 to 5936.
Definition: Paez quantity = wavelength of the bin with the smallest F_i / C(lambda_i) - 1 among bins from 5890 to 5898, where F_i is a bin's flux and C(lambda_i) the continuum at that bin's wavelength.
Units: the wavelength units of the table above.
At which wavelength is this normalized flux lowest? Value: 5890.81 A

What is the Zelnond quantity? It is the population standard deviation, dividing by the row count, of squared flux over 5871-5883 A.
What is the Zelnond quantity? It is 0.88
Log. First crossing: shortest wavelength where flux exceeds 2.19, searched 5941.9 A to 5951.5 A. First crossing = 5943.94 A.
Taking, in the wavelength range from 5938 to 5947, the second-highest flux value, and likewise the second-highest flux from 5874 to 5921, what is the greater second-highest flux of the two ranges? 2.51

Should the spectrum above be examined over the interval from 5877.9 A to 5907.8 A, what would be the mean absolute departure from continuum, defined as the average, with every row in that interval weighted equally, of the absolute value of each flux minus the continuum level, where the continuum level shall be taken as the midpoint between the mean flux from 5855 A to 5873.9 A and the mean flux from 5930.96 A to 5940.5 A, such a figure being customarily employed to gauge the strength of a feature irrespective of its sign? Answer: 0.21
